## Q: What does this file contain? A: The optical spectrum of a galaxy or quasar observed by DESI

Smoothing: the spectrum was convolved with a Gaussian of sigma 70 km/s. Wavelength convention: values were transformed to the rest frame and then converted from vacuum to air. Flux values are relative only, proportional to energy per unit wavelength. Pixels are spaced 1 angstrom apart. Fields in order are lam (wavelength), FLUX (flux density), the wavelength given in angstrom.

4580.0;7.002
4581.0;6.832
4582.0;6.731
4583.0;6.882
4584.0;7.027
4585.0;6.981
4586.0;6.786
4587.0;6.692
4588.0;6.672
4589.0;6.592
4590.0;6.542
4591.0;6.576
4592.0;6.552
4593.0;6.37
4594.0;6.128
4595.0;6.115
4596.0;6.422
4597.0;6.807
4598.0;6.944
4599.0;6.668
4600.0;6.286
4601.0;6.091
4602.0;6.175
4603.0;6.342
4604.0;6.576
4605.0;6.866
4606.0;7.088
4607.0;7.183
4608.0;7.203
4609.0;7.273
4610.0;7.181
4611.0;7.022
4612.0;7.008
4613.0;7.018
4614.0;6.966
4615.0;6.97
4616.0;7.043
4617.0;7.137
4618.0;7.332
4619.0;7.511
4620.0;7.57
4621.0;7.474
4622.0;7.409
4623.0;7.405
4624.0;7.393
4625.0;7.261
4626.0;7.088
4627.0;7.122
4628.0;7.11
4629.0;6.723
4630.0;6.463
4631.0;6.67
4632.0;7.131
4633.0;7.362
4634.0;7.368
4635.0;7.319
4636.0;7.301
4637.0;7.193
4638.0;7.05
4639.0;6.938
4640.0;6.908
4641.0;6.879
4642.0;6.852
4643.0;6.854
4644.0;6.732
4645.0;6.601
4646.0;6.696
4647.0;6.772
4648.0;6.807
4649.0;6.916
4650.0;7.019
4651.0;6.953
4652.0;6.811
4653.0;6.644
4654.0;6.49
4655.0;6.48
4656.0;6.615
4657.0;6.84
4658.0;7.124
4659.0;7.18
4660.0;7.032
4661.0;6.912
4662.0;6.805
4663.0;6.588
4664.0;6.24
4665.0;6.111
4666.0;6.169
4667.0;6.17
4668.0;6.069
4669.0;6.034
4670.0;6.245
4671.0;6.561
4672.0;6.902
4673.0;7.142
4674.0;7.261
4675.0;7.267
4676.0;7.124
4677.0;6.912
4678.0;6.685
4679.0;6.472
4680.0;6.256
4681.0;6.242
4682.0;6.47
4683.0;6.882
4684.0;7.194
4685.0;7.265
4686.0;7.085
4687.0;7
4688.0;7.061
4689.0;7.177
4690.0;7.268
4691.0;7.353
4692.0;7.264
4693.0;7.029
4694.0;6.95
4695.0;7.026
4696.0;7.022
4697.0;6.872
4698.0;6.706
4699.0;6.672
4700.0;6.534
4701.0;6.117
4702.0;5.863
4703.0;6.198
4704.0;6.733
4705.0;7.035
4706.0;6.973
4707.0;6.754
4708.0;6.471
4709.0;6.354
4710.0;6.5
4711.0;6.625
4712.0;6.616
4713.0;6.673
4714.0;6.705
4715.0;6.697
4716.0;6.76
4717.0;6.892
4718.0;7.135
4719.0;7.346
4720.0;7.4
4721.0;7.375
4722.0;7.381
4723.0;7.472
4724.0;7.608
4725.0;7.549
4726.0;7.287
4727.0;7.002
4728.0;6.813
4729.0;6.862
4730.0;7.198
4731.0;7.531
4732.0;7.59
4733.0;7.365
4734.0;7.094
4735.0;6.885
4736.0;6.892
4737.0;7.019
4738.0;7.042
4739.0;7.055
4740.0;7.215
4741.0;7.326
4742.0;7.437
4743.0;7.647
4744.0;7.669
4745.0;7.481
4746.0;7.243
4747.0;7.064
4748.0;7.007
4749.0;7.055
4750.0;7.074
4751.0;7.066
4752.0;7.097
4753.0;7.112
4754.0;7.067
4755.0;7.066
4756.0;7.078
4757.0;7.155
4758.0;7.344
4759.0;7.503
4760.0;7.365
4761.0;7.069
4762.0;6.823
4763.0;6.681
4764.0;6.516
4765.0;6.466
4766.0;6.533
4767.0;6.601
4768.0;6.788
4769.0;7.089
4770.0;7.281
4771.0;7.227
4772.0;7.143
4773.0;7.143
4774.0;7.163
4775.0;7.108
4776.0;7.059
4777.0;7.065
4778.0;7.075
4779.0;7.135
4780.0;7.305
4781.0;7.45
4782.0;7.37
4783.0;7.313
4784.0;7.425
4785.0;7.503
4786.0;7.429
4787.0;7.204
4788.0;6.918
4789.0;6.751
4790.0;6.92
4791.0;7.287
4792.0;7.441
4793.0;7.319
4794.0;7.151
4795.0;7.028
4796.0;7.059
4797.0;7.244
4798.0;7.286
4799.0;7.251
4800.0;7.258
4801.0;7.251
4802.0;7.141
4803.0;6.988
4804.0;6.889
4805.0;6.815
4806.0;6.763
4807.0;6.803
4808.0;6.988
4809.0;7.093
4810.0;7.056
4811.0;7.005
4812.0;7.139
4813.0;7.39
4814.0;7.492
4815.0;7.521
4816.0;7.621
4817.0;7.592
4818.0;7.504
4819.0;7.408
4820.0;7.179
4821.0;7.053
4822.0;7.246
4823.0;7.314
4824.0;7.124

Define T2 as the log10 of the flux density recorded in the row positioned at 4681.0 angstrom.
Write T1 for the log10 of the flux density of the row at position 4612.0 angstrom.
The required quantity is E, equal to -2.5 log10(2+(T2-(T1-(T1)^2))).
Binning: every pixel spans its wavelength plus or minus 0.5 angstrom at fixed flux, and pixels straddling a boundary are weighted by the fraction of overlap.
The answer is -1.06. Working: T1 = 0.846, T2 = 0.795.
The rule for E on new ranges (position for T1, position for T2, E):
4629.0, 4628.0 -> -1.08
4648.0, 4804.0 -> -1.08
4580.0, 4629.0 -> -1.08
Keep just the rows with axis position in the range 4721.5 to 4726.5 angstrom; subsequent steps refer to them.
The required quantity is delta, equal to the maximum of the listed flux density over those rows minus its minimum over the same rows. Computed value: 0.32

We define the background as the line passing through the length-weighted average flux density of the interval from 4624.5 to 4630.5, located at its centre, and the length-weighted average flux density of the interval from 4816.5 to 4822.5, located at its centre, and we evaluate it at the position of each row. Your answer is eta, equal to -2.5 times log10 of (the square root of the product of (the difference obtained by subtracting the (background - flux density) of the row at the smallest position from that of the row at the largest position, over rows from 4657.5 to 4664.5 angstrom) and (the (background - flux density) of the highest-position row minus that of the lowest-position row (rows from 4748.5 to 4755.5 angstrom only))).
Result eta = 4.1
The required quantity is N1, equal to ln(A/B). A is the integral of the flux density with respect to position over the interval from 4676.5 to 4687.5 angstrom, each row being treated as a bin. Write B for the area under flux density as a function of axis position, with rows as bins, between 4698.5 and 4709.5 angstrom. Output 0.04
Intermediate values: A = 74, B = 72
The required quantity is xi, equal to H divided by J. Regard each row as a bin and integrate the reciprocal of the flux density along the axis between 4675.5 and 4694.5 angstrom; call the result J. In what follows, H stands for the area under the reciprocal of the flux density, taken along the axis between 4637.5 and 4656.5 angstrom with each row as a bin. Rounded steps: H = 2.80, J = 2.75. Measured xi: 1.019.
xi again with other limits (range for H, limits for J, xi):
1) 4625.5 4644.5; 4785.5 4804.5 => 1.021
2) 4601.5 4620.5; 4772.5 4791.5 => 1.025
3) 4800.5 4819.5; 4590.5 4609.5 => 0.919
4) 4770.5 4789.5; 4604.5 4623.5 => 0.999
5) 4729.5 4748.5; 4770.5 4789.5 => 0.993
